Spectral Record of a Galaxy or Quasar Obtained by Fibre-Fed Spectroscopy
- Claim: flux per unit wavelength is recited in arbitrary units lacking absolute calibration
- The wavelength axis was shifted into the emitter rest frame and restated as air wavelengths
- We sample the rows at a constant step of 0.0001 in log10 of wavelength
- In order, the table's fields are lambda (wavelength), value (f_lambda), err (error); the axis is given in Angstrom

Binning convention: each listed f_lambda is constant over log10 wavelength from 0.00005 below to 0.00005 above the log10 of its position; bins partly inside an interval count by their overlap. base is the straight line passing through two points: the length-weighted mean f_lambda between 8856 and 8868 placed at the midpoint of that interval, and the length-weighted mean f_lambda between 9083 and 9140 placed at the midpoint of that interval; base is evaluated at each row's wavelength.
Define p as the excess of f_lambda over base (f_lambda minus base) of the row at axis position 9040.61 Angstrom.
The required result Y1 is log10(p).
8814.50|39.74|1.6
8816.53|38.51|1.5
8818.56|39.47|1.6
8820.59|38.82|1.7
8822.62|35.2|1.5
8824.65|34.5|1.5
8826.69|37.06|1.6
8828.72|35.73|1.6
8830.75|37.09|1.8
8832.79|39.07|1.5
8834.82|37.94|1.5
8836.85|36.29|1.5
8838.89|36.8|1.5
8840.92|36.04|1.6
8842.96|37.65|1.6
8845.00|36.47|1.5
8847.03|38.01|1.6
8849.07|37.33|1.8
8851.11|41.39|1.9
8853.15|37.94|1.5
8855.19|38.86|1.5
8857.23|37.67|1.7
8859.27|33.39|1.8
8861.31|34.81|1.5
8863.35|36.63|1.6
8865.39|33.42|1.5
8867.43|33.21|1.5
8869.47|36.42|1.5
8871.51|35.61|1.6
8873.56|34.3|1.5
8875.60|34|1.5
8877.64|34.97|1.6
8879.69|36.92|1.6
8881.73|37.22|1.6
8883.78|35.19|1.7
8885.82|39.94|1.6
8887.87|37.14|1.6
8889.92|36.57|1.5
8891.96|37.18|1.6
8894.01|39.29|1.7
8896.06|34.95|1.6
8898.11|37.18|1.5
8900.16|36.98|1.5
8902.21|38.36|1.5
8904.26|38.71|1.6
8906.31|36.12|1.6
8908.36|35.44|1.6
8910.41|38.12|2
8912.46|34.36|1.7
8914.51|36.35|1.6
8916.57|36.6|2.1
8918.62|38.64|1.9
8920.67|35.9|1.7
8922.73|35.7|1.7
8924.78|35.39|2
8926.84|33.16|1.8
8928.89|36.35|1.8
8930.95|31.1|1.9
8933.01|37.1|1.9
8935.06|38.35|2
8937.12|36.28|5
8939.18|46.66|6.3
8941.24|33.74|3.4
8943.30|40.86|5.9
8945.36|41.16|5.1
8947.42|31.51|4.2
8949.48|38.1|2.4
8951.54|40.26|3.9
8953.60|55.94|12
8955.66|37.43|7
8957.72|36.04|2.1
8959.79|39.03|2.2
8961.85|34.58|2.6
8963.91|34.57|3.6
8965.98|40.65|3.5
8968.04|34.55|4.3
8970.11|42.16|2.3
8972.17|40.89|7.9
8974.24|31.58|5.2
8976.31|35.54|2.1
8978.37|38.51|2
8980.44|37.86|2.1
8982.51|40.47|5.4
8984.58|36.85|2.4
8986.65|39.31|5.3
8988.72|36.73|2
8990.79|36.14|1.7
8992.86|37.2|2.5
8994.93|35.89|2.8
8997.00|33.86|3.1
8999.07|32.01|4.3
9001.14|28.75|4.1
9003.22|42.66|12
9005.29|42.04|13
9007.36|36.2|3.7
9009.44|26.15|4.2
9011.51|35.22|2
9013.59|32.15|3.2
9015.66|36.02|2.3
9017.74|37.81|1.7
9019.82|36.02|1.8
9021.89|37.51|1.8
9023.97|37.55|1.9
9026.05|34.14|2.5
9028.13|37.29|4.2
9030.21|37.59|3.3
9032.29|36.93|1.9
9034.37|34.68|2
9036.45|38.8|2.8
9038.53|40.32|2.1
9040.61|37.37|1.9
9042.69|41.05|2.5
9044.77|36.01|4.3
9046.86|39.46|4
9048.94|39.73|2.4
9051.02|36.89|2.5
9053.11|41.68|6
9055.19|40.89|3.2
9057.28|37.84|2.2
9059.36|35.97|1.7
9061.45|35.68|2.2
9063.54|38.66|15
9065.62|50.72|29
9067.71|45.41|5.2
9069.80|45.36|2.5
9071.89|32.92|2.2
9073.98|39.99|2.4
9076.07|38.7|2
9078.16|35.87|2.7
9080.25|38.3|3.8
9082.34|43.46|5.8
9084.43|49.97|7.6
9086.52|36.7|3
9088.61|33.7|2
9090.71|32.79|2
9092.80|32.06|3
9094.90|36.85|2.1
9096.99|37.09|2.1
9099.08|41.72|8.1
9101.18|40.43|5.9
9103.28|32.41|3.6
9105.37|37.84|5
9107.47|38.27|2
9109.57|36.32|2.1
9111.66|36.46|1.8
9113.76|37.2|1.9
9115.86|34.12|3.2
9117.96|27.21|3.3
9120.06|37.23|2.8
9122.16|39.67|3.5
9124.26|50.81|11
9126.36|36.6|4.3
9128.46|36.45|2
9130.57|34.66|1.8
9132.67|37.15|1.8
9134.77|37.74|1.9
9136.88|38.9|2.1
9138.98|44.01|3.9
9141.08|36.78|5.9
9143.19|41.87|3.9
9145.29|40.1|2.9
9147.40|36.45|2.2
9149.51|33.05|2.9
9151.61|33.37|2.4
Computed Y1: -0.3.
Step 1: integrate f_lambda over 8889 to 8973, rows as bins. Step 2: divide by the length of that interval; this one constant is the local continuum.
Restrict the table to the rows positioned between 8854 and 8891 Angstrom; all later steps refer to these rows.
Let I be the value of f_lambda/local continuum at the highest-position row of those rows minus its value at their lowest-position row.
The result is -0.061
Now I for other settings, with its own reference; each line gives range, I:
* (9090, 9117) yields 0.035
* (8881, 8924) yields -0.040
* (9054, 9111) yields -0.121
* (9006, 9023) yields 0.035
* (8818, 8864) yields -0.075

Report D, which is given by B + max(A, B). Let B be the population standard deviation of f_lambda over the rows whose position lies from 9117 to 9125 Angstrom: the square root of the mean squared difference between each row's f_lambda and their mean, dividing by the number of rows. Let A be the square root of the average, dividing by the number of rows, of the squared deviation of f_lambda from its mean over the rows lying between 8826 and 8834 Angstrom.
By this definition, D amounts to 16.8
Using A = 1.19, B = 8.4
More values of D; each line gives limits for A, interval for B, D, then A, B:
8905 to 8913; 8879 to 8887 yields 3.4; 1.37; 1.7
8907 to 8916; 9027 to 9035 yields 2.5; 1.38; 1.1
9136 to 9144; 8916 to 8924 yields 3.9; 2.76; 1.2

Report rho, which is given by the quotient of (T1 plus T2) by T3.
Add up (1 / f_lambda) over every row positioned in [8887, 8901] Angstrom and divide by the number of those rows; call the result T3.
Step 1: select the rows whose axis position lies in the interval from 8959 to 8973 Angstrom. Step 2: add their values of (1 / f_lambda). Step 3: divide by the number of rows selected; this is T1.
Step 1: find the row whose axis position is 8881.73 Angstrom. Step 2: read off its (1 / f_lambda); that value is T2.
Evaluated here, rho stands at 1.97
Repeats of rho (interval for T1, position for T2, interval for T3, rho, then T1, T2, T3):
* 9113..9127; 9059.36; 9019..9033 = 2.03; 0.0274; 0.0278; 0.0273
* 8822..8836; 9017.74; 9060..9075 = 2.18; 0.0273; 0.0264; 0.0247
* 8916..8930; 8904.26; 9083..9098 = 1.95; 0.0279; 0.0258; 0.0275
